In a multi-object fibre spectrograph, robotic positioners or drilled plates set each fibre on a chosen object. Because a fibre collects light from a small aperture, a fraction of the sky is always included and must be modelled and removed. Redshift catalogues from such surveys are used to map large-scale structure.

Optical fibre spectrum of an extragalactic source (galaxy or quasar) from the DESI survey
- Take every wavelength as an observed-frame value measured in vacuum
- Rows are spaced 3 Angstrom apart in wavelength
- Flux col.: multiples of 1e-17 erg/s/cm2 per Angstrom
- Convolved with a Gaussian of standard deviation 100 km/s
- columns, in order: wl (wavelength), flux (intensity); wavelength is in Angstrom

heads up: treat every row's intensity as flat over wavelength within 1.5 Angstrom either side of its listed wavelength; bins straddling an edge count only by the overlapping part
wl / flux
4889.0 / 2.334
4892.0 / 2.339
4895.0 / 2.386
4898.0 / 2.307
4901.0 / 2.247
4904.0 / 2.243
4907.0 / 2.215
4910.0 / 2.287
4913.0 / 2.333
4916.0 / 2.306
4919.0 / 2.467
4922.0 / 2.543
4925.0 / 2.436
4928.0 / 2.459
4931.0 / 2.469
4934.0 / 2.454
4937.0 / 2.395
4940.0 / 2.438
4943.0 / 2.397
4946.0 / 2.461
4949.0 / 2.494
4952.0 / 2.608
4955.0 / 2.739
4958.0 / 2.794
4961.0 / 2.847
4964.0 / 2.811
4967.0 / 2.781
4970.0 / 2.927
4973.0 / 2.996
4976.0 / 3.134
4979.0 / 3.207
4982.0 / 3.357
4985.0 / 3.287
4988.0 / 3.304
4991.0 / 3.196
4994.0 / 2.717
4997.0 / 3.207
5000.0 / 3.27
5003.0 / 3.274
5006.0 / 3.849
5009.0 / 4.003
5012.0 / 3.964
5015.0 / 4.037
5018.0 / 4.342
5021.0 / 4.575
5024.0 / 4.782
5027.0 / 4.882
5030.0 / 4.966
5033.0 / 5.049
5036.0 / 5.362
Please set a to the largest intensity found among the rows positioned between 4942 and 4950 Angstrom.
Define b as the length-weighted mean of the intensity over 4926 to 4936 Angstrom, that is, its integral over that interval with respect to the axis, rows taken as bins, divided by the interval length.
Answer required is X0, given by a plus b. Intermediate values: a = 2.494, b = 2.5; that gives 5.0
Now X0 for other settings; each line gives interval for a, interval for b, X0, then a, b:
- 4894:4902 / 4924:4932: 4.8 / 2.386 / 2.5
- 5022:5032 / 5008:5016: 9.0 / 4.966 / 4.0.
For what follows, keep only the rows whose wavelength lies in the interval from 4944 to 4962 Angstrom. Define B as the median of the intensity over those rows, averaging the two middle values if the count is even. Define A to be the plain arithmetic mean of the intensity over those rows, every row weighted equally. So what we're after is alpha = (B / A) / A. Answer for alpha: 0.38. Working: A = 2.7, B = 2.7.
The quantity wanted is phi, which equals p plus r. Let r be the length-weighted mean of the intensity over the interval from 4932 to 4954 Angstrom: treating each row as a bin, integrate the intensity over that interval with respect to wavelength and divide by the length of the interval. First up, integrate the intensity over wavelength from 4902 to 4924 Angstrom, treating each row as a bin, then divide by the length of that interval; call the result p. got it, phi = 4.8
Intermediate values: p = 2.3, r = 2.47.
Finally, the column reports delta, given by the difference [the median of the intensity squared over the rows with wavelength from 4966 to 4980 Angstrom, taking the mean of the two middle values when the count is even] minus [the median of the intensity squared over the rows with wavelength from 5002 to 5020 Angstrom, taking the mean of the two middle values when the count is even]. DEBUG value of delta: -7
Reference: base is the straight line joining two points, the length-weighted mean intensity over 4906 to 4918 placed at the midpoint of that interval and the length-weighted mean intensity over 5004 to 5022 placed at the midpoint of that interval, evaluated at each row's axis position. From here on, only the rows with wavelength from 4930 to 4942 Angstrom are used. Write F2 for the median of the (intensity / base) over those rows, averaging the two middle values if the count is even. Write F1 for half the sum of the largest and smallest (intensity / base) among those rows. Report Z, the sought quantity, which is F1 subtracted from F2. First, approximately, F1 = 0.91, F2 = 0.89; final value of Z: -0.011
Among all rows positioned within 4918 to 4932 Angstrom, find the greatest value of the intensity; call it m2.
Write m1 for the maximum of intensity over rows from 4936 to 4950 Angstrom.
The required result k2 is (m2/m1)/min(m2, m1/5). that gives 2.0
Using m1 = 2.494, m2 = 2.543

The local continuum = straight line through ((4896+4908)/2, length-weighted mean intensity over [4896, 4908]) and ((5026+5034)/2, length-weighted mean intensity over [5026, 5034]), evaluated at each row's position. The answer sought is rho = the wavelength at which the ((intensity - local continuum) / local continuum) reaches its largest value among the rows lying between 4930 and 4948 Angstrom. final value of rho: 4931.0 Angstrom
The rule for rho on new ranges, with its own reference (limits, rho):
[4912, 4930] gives 4922.0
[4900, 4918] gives 4901.0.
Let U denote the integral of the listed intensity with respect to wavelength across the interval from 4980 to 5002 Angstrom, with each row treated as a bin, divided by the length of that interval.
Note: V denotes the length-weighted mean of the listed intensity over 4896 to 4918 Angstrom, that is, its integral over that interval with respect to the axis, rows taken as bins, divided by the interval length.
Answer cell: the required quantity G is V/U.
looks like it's 0.72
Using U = 3.2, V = 2.28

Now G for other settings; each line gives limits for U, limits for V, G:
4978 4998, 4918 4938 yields 0.77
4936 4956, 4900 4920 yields 0.92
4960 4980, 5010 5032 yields 1.53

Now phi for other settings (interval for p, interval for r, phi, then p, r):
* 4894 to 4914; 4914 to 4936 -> 4.7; 2.3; 2.44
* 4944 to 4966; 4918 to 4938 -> 5.1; 2.7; 2.46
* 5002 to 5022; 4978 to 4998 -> 7.2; 4.0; 3.18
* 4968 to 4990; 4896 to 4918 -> 5.4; 3.2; 2.28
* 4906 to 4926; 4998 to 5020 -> 6.2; 2.4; 3.82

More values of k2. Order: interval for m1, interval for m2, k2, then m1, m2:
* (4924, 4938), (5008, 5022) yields 3.8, 2.469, 4.575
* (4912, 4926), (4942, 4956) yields 2.1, 2.543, 2.739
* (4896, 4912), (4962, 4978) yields 2.9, 2.307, 3.134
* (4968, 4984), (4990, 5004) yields 1.5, 3.357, 3.274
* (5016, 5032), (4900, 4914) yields 0.5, 4.966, 2.333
